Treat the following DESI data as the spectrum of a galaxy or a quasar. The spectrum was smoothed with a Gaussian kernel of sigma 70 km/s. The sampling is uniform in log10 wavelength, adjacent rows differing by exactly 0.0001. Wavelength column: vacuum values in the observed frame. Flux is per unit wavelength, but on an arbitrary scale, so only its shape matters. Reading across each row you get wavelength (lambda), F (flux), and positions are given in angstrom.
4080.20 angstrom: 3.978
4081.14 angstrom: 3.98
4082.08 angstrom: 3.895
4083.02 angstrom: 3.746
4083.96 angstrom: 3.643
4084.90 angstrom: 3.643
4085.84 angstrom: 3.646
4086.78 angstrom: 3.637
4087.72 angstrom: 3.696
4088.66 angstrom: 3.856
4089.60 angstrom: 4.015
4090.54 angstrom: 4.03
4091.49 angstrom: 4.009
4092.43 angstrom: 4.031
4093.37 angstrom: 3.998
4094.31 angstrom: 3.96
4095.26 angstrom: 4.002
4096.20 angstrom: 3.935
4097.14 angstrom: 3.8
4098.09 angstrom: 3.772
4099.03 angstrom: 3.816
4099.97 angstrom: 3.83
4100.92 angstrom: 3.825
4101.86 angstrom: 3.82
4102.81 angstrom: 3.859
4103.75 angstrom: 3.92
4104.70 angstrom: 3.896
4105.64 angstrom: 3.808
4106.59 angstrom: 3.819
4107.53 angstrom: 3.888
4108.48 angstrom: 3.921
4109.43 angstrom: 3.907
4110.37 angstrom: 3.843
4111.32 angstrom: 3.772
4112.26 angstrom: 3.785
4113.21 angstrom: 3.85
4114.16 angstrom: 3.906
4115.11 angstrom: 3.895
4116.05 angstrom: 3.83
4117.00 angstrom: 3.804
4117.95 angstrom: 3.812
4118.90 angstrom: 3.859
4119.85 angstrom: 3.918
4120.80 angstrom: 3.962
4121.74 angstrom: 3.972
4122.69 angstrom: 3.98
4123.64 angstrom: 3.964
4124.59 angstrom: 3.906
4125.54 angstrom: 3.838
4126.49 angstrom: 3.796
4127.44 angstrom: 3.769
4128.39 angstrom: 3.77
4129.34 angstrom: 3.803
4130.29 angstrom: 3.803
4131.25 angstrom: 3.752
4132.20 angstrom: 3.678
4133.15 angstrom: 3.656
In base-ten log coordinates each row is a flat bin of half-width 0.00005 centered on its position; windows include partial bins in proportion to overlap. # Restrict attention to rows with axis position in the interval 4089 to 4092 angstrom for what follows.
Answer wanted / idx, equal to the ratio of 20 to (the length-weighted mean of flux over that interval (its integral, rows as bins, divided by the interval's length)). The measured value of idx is 4.99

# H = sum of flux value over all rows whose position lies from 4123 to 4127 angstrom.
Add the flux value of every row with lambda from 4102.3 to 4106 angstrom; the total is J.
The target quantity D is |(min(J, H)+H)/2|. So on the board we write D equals 15.49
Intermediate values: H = 15.5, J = 15.5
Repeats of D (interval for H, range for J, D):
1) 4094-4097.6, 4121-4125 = 15.70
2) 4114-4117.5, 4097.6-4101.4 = 15.34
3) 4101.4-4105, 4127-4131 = 15.32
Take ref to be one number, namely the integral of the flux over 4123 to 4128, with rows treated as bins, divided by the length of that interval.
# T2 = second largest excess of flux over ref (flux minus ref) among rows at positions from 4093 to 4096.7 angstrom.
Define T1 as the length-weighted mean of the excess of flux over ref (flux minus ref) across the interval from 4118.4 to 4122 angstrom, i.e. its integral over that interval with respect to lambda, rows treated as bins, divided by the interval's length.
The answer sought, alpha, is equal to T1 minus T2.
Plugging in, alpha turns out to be -0.07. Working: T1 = 0.07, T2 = 0.14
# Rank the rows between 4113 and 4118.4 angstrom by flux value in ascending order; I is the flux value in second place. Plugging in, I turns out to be 3.812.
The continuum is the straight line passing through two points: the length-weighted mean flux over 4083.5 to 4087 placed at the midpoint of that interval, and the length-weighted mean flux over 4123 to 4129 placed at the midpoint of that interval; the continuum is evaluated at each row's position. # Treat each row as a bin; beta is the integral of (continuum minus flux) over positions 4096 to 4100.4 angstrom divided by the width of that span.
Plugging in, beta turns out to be -0.116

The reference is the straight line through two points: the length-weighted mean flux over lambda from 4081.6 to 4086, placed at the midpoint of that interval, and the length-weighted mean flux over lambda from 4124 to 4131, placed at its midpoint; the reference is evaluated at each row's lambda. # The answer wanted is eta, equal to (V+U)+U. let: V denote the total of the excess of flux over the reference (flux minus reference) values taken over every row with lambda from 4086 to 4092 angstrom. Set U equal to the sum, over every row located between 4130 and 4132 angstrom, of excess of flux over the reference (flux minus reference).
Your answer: 0.7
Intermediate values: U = -0.1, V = 0.85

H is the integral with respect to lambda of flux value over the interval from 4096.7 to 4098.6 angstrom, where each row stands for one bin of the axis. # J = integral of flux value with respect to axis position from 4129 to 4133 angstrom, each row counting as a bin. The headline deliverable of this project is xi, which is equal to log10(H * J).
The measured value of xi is 2.03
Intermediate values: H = 7.2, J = 15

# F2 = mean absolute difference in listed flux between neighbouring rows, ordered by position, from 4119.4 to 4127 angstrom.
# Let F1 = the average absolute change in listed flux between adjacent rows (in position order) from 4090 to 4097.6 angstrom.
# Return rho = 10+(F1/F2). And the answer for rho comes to 11.5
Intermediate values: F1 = 0.051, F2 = 0.035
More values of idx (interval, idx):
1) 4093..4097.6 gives 5.08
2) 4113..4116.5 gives 5.16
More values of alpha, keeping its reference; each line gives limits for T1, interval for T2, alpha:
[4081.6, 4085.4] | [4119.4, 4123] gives -0.24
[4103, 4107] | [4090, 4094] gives -0.17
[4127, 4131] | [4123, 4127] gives -0.12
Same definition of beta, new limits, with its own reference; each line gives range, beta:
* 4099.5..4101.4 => -0.108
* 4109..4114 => -0.062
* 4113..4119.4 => -0.055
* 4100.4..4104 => -0.124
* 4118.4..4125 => -0.114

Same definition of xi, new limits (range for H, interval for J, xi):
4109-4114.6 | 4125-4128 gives 2.39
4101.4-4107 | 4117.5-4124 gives 2.74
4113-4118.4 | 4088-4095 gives 2.76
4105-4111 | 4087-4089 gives 2.24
